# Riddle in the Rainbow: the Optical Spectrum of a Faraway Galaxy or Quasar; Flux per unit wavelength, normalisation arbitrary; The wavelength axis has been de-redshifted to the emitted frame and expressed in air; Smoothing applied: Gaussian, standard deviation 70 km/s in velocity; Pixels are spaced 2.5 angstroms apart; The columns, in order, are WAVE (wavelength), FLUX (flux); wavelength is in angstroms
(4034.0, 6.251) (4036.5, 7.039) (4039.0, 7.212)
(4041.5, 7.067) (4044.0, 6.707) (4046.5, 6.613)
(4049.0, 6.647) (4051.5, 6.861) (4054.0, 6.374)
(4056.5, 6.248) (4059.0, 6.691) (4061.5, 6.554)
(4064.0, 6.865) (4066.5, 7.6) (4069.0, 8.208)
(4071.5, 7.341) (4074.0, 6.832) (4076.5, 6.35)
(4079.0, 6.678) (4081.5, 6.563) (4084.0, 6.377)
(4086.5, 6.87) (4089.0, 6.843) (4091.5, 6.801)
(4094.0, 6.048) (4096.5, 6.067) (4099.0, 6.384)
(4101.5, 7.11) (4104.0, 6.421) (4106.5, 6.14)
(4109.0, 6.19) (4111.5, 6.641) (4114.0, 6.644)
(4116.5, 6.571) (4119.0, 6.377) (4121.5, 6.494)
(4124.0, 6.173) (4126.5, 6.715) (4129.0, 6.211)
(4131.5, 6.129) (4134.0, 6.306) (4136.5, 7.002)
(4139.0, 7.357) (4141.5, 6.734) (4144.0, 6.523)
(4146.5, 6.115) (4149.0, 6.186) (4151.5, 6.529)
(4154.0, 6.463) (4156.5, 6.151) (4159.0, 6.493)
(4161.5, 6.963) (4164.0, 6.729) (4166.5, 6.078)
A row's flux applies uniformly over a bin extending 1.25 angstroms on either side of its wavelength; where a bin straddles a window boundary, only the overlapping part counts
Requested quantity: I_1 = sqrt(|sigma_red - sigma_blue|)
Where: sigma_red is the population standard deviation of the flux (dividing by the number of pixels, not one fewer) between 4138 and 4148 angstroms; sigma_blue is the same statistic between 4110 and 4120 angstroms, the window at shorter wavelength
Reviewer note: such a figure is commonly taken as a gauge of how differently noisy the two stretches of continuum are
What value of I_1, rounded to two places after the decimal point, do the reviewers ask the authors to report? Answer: 0.58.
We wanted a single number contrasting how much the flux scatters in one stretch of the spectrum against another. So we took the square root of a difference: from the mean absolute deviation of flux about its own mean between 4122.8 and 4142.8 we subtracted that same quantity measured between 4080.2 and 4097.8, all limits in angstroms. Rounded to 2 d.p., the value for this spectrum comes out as 0.28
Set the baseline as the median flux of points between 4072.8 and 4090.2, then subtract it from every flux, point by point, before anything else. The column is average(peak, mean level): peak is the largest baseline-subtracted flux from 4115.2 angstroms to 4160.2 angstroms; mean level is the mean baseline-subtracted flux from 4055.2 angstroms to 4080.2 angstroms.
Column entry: 0.469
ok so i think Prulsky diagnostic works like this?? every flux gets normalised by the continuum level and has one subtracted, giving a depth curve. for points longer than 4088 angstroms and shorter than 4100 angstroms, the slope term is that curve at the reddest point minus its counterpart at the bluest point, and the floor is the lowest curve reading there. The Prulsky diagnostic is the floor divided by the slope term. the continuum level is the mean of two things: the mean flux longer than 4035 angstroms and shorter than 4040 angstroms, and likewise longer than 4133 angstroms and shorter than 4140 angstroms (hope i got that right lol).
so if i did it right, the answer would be 2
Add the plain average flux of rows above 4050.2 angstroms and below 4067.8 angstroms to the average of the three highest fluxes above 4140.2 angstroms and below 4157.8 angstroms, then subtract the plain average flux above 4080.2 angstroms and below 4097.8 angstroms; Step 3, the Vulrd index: 6.8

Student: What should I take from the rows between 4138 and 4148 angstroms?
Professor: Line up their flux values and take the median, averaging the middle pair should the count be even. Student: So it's 6.6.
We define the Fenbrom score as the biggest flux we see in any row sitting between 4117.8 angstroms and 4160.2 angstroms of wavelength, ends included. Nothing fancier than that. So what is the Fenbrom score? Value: 7.357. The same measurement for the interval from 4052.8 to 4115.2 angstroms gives 8.208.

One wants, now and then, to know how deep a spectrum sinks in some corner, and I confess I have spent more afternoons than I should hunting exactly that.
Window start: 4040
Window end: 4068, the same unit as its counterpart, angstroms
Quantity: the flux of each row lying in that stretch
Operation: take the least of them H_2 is 6.248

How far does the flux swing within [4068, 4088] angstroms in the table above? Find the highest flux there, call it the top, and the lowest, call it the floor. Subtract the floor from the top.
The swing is 1.86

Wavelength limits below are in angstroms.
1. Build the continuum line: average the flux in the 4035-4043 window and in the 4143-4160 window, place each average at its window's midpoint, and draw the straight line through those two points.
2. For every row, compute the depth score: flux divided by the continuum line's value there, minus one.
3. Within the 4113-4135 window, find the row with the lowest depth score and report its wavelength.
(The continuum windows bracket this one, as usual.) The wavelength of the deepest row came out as 4124.0 angstroms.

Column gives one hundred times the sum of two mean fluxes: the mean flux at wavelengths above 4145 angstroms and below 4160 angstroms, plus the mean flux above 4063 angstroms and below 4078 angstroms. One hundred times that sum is 1352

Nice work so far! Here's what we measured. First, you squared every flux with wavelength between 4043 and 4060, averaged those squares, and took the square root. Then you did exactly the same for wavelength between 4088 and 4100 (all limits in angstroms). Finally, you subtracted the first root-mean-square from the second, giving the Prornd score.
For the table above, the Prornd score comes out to -0.16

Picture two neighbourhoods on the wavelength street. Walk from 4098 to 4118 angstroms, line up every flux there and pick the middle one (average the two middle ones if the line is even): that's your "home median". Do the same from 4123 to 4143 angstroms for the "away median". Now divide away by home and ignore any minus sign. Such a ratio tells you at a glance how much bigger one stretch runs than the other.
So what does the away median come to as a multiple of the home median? 1.00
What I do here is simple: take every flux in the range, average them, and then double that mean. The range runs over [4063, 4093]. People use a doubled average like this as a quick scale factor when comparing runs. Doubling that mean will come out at 13.9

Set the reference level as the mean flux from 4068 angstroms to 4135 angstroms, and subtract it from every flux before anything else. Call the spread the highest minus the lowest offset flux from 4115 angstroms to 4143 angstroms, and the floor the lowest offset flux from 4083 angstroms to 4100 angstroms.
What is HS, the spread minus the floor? 1.75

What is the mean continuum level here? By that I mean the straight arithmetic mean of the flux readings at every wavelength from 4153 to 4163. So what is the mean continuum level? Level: 6.52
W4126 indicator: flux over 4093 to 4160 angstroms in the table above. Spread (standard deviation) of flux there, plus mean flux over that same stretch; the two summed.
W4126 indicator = 6.8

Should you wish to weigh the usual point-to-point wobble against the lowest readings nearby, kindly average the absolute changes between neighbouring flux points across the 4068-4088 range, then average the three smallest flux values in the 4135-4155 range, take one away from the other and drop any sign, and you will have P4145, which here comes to 5.83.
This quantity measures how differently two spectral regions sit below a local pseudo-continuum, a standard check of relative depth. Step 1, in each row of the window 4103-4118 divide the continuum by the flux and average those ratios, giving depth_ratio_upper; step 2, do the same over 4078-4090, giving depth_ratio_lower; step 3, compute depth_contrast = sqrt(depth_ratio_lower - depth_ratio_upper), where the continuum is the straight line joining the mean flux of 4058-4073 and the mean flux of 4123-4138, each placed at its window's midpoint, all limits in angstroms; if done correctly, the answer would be 0.11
